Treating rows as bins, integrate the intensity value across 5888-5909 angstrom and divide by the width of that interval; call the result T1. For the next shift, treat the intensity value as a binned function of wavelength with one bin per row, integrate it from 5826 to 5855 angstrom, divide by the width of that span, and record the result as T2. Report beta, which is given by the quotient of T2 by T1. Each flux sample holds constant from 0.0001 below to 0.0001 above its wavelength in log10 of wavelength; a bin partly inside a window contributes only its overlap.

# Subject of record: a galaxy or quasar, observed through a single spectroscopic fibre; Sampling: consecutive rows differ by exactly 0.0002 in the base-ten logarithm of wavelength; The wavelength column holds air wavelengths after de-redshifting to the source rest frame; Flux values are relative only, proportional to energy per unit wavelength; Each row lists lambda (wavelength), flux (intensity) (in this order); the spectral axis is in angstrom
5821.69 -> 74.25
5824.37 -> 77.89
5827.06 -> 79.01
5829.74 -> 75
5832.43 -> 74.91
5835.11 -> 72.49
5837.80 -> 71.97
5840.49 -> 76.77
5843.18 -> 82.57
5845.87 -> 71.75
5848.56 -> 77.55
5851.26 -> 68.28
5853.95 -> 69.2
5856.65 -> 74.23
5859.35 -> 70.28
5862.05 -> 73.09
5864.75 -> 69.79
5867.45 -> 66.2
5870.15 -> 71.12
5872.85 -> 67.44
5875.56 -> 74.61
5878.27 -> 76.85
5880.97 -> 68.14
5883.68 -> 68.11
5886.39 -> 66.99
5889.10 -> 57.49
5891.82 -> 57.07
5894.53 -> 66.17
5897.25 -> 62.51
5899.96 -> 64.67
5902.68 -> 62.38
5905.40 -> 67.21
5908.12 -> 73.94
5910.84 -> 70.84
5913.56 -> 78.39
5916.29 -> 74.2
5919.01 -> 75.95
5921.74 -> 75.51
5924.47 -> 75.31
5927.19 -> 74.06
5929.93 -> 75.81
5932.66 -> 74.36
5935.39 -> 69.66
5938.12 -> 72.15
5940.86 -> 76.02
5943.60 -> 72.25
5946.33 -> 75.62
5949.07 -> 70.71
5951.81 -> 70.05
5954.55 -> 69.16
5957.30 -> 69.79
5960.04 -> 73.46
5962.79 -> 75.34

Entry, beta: 1.17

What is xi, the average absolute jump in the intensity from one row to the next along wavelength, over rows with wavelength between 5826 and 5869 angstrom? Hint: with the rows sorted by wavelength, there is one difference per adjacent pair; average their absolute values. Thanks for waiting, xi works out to 4.21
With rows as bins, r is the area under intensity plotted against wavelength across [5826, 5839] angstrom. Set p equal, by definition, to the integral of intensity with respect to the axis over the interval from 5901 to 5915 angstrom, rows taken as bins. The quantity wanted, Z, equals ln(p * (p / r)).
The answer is 6.91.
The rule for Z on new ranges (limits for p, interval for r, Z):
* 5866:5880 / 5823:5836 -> 6.91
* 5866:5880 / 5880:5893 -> 7.09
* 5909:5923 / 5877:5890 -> 7.13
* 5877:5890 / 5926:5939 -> 6.71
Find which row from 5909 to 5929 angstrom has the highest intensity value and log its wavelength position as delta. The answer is 5913.56 angstrom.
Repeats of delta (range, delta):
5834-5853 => 5843.18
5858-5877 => 5875.56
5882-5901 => 5883.68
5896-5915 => 5913.56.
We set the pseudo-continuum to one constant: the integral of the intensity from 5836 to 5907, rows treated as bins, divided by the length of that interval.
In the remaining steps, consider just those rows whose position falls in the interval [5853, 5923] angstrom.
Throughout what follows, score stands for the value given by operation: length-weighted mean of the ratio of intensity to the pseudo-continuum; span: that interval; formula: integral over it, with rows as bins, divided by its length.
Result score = 1.00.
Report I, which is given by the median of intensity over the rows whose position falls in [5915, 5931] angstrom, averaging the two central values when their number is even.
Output 75.4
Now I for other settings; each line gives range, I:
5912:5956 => 74.3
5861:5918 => 68.1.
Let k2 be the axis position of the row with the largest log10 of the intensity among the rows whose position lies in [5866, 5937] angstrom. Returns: 5913.56 angstrom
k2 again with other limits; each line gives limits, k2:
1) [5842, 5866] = 5843.18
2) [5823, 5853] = 5843.18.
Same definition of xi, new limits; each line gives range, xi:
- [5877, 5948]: 3.54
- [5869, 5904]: 4.17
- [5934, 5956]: 2.85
